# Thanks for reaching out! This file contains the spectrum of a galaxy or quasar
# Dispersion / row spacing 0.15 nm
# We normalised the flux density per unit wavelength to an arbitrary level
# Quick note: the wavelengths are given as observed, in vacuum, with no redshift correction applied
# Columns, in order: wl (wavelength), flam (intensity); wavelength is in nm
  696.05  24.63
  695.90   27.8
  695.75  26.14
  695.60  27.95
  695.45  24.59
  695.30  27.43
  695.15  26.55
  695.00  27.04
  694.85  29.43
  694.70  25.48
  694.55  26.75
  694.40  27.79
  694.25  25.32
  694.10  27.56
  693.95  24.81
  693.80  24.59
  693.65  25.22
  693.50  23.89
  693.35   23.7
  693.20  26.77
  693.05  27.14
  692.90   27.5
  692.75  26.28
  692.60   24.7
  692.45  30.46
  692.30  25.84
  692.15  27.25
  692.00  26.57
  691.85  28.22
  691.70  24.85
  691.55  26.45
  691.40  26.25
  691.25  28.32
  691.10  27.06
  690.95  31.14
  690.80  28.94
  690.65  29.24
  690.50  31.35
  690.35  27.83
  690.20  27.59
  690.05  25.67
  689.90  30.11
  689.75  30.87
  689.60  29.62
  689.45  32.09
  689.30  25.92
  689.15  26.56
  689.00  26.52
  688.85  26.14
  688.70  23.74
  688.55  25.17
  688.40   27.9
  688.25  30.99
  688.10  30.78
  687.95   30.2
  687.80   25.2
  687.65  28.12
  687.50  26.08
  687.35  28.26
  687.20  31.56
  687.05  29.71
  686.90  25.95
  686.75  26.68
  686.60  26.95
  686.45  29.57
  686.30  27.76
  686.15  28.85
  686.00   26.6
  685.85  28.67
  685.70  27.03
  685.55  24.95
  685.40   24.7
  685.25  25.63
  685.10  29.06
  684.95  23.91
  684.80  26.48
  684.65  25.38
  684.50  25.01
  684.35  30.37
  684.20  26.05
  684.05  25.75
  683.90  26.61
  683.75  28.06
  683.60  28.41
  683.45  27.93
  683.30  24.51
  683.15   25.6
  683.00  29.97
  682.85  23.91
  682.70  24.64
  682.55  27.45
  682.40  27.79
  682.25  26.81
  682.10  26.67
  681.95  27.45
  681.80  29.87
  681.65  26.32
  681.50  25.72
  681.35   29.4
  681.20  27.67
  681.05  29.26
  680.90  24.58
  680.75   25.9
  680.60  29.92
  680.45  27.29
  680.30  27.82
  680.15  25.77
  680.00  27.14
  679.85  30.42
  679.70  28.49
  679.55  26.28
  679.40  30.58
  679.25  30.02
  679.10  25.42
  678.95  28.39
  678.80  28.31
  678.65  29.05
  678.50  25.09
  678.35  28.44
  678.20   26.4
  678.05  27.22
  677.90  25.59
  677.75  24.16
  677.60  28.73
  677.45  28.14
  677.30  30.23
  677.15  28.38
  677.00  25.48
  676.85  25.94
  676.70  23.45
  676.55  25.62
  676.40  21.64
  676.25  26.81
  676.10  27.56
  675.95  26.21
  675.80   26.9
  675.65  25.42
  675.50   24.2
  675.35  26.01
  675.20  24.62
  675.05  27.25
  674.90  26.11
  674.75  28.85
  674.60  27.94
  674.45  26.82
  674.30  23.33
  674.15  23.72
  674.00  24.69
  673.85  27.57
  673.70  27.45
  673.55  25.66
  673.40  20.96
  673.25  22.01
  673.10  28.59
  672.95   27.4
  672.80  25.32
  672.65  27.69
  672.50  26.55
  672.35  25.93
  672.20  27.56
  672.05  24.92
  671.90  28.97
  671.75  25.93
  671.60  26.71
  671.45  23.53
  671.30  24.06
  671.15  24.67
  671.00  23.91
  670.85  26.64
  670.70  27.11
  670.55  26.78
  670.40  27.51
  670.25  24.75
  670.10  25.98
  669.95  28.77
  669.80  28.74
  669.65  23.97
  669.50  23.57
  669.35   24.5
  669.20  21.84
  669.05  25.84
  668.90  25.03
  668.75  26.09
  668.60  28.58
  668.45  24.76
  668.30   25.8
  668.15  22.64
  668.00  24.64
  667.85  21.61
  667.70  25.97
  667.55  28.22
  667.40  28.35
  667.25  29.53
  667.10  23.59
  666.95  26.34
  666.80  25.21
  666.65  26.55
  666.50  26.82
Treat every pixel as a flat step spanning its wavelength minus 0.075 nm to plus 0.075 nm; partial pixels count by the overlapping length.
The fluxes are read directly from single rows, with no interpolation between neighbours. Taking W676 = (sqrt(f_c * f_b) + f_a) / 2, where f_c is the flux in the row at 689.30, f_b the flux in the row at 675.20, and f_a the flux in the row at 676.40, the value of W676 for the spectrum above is 23.5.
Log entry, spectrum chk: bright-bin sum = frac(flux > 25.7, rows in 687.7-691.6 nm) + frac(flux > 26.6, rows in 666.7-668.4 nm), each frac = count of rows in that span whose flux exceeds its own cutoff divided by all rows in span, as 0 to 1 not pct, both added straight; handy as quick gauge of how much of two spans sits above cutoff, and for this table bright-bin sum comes 1.12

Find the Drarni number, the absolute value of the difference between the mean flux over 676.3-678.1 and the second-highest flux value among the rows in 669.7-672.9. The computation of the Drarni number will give 2.56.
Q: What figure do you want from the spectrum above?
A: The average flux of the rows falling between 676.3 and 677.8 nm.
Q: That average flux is 26.2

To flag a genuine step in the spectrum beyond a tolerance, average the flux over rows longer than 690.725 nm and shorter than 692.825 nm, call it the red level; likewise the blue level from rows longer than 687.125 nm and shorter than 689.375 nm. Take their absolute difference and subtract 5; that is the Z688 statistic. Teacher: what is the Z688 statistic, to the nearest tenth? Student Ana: -4.8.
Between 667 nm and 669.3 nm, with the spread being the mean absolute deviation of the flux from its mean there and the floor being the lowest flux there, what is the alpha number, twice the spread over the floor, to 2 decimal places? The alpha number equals 0.18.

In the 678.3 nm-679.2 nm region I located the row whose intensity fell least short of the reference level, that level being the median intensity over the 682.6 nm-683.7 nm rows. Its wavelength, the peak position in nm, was 678.65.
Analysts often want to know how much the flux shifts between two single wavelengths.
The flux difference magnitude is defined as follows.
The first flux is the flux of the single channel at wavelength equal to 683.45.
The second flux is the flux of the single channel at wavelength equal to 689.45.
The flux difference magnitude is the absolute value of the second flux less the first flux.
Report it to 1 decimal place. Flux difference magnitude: 4.2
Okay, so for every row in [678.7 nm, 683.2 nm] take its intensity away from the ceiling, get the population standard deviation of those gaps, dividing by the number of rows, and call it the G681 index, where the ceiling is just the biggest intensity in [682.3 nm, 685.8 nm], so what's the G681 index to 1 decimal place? 1.8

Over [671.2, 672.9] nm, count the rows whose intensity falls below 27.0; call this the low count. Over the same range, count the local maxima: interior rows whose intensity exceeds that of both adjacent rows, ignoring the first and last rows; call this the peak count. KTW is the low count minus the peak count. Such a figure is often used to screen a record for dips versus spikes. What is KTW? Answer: 4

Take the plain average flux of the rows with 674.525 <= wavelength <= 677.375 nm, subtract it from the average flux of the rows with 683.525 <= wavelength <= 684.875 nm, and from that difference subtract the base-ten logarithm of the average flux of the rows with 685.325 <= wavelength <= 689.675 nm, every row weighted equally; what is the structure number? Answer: -0.78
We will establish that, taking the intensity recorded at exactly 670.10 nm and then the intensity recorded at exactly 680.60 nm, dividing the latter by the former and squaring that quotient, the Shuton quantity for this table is 1.33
